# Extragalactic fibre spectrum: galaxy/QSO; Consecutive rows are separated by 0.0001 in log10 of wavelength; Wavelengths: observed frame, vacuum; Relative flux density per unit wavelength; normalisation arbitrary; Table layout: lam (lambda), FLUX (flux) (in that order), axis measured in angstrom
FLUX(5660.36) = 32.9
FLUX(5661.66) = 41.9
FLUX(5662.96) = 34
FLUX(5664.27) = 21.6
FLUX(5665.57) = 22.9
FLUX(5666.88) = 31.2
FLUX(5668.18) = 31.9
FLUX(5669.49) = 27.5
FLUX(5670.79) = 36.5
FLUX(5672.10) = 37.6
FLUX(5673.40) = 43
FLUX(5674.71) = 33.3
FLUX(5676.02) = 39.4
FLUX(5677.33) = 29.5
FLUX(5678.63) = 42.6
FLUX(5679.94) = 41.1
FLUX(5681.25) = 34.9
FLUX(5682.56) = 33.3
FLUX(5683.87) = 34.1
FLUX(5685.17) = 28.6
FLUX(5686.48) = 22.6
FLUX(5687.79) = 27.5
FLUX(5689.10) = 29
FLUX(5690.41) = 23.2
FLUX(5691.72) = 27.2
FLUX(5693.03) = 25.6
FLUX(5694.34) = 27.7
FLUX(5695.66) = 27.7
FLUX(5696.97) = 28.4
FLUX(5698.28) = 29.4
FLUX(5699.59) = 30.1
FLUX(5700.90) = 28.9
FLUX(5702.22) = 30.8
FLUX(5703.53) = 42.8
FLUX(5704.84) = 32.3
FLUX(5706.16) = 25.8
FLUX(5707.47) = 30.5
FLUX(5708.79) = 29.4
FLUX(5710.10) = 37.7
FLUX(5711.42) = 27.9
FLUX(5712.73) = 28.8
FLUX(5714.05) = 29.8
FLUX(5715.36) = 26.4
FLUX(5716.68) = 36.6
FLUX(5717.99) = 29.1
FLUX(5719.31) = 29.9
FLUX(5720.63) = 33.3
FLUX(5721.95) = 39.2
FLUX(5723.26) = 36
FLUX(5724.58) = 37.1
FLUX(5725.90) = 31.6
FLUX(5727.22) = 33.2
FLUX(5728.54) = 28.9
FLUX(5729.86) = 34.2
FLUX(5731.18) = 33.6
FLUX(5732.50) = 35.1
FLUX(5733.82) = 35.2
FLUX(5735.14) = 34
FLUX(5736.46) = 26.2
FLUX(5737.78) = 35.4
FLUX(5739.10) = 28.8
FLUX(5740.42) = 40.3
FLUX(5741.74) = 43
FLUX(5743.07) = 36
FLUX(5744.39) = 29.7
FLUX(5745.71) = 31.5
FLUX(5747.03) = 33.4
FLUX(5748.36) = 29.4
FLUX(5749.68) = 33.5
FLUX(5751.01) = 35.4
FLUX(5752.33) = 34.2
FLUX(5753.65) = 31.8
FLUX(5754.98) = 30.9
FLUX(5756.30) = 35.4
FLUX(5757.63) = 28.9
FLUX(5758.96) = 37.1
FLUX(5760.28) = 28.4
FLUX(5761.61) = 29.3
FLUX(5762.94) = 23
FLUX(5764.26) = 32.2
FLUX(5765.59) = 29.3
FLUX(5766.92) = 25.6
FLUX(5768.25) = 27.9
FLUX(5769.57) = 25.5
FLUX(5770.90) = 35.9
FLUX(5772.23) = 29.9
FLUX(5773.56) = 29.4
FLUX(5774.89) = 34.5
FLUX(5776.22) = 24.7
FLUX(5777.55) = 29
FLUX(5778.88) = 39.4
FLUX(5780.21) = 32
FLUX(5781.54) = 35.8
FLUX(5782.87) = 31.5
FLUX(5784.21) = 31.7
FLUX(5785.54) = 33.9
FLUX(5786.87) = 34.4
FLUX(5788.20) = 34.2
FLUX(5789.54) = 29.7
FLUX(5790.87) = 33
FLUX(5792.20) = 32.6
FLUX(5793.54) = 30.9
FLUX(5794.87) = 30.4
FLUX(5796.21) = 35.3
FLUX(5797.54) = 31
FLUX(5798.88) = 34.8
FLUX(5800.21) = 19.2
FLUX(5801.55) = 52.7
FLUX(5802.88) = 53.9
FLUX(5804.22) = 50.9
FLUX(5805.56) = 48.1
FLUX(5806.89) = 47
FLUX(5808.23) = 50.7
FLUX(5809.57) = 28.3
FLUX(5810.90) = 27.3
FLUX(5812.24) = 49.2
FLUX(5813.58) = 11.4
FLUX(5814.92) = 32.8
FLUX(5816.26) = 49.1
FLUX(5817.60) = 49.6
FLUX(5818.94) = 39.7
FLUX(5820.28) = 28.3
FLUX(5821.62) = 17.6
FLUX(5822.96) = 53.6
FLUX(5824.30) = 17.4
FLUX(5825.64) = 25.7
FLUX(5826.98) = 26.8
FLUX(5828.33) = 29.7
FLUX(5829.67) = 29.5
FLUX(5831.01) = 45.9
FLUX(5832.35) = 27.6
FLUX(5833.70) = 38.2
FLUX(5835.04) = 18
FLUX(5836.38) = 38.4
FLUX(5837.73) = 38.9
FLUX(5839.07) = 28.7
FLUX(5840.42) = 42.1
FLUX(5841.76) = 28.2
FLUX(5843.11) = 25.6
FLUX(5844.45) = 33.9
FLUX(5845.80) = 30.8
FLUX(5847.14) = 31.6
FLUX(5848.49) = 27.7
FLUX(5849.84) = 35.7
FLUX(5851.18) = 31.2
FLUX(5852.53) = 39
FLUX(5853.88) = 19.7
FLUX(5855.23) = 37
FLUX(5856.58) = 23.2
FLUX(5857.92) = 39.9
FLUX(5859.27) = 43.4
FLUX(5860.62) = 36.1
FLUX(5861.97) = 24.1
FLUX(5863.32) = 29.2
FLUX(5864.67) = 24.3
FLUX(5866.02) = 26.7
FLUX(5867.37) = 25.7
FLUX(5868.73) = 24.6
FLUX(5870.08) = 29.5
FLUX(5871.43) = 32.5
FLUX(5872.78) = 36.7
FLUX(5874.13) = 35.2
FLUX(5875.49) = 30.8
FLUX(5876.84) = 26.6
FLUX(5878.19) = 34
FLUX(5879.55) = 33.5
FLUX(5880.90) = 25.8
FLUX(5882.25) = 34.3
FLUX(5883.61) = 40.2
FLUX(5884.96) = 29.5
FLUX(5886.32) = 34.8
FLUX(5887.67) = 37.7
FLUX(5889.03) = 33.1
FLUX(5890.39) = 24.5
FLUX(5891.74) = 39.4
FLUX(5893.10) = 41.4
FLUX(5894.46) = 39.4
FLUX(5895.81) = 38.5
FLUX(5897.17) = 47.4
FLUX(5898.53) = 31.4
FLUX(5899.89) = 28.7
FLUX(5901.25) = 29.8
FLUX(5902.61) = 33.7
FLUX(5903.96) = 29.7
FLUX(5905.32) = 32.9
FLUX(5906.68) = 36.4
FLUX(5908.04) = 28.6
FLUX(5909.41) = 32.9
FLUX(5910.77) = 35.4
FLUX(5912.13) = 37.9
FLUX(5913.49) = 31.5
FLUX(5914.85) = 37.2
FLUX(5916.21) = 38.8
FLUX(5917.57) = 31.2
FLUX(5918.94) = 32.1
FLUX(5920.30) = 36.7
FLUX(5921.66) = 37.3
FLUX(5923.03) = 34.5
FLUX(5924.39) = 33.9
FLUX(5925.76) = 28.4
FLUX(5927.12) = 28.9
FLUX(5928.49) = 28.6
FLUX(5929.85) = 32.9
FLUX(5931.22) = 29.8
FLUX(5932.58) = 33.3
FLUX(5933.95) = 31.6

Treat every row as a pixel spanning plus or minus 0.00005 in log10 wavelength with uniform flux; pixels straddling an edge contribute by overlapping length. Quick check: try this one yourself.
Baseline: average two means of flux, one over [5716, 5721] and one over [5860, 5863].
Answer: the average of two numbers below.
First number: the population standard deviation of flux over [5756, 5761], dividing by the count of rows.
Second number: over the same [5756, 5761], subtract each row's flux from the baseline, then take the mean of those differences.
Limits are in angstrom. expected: 1.3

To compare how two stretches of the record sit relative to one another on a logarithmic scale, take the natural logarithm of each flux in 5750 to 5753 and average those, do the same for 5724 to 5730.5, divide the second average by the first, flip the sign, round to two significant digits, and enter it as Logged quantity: -0.98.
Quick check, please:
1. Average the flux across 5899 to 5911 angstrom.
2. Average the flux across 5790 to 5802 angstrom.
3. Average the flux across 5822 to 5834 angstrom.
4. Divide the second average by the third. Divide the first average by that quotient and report 31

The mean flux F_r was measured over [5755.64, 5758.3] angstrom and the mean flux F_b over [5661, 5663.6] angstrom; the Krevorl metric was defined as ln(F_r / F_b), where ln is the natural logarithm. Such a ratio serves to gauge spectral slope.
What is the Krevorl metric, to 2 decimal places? -0.17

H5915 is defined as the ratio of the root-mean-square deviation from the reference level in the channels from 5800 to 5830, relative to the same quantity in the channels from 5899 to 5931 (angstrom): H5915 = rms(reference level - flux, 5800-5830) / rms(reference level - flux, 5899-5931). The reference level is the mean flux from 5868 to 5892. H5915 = 4.2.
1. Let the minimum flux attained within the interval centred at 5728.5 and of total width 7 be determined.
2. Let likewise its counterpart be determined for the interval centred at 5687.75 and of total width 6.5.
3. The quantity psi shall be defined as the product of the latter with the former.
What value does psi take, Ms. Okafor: 653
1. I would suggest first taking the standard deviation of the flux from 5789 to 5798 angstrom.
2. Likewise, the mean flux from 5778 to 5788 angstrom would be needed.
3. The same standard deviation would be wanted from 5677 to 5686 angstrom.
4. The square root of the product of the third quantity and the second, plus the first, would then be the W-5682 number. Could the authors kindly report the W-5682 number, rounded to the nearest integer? 15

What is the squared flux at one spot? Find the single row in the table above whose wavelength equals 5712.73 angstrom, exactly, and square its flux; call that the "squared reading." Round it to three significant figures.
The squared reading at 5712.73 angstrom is 829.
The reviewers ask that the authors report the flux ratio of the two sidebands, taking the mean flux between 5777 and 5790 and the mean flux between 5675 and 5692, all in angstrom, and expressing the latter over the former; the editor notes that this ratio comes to 0.96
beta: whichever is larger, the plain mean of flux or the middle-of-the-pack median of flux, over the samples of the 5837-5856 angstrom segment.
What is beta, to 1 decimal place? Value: 32.1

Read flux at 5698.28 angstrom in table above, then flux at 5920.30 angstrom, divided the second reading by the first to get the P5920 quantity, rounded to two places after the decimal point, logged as 1.25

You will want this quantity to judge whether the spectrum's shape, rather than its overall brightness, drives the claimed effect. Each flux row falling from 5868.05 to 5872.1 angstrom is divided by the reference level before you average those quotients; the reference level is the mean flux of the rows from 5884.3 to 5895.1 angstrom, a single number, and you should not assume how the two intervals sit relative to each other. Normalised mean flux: 0.83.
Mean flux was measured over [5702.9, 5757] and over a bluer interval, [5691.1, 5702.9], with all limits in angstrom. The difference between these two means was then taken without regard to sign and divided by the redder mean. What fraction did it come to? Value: 0.14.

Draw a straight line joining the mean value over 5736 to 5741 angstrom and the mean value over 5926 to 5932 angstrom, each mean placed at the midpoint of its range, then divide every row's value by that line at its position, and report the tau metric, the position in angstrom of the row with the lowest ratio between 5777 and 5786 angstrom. 5777.55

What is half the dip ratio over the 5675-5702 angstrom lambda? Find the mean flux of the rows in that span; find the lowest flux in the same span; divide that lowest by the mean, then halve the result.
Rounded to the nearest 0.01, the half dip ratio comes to 0.37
